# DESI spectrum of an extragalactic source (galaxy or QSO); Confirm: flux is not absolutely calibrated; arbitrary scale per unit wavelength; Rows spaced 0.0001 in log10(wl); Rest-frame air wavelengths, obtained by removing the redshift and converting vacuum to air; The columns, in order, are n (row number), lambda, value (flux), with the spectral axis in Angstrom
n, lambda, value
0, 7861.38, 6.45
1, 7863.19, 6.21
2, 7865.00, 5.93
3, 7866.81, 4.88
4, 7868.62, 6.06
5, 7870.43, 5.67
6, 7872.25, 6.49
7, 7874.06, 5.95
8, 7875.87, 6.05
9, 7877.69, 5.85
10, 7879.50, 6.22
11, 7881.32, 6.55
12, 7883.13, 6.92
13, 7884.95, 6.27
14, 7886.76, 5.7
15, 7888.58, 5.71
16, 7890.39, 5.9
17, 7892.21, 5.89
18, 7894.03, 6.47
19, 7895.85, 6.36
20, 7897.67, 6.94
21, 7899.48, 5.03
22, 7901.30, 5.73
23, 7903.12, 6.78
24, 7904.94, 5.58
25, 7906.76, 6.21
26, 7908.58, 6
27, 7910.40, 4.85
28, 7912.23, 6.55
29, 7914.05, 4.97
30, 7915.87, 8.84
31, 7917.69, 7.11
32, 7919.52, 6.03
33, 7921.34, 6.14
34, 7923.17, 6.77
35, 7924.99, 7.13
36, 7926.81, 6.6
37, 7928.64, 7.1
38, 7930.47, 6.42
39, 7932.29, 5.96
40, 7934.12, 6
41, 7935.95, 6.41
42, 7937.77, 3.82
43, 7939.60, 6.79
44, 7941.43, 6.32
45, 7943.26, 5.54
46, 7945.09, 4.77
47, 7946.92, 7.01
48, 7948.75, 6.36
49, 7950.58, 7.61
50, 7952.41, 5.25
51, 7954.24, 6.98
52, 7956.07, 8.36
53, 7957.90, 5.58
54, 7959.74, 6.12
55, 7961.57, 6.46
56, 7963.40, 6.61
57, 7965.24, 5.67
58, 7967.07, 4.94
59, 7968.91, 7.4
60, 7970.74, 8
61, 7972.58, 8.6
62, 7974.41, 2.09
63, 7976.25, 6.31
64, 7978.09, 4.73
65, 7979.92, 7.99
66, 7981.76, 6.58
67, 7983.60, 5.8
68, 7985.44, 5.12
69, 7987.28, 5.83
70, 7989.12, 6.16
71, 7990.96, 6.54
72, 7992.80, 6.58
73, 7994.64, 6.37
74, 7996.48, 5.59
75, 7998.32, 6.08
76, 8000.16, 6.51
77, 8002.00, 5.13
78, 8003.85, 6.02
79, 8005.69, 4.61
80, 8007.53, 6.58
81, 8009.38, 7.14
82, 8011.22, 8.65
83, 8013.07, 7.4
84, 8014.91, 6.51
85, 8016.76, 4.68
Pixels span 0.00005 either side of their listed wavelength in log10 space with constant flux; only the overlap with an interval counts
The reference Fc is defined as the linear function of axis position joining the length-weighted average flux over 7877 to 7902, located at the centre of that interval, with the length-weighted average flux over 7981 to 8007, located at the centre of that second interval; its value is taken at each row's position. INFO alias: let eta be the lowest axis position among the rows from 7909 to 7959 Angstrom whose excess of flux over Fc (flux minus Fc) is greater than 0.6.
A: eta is 7915.87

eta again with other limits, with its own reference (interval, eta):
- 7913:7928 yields 7915.87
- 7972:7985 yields 7972.58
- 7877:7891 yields 7883.13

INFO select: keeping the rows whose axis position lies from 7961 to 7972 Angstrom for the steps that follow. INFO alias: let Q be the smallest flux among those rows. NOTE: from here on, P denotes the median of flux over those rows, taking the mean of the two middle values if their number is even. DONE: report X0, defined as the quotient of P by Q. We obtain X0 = 1.32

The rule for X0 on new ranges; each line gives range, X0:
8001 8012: 1.37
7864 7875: 1.22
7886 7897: 1.03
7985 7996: 1.22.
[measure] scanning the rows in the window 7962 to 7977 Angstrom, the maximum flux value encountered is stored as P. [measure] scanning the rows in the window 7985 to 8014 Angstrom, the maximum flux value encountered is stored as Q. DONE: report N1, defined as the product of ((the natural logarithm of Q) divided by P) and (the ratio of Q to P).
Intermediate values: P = 8.6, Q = 8.65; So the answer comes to 0.252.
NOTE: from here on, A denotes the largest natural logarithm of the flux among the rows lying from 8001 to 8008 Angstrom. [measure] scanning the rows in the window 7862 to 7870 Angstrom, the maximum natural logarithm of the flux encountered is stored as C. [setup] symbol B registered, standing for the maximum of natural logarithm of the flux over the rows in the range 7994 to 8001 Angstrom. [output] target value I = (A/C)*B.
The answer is 1.93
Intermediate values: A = 1.88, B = 1.87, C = 1.83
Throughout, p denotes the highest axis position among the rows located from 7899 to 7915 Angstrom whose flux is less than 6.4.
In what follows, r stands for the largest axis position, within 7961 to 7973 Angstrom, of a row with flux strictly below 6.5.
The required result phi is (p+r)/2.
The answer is 7940.6 Angstrom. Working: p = 7914.05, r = 7967.07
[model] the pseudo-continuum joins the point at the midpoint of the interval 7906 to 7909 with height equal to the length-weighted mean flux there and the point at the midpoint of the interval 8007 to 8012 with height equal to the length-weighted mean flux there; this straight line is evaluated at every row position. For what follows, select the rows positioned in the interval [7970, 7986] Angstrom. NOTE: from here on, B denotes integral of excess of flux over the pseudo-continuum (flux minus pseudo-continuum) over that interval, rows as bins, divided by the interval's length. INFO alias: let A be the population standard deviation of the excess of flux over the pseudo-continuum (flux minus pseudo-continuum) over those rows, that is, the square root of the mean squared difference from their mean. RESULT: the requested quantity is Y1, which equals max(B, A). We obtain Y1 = 1.92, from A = 1.92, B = -0.9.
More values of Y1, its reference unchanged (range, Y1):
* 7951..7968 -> 1.00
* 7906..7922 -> 1.10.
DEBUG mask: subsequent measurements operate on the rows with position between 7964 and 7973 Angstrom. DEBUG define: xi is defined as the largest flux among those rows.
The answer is 8.6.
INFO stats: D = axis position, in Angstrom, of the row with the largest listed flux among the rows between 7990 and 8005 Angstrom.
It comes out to 7992.80 Angstrom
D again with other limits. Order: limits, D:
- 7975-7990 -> 7979.92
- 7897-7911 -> 7897.67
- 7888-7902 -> 7897.67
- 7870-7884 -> 7883.13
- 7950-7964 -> 7956.07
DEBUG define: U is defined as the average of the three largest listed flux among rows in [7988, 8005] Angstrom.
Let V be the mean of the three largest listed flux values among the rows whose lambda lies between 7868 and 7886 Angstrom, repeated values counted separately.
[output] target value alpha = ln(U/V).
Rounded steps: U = 6.54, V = 6.65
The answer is -0.02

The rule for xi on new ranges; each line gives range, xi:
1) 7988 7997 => 6.58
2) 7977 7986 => 7.99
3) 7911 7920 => 8.84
